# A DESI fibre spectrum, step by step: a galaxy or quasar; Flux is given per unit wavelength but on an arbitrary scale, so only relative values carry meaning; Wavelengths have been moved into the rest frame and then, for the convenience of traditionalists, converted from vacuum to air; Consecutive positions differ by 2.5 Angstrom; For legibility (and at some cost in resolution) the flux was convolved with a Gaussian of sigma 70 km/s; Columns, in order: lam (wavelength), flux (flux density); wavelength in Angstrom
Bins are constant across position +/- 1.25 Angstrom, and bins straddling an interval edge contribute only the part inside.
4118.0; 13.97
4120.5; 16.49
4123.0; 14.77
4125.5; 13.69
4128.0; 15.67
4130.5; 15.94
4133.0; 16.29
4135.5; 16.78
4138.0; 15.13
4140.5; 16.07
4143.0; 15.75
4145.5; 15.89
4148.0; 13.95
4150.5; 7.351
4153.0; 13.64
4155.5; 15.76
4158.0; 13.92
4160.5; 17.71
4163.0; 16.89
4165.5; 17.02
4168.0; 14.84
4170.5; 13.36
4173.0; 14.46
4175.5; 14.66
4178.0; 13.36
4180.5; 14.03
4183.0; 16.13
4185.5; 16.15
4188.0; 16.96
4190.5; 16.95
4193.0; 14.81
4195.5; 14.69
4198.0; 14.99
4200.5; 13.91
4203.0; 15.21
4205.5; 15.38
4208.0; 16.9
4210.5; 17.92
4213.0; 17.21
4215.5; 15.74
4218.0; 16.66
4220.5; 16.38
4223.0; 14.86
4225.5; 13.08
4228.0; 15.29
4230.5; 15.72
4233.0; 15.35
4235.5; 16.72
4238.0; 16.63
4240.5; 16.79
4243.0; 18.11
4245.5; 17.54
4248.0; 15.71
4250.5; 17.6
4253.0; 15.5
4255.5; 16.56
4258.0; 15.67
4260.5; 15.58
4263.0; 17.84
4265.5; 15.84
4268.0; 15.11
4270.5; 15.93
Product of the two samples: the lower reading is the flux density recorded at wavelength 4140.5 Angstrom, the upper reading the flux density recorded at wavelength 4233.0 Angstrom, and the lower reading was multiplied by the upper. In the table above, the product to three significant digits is 247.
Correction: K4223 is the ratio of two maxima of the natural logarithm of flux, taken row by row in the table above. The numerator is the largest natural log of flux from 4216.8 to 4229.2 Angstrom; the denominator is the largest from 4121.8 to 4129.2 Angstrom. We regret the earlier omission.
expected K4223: 1.02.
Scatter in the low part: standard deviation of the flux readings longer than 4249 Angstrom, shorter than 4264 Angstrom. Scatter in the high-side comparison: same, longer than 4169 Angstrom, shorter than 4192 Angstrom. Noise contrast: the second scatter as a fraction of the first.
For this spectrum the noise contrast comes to 1.4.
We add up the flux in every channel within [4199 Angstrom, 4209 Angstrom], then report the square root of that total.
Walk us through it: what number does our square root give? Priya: 7.84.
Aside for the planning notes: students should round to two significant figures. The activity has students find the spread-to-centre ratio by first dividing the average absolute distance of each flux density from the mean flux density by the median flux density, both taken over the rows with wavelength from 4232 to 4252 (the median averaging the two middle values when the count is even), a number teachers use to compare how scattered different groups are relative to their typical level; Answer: 0.042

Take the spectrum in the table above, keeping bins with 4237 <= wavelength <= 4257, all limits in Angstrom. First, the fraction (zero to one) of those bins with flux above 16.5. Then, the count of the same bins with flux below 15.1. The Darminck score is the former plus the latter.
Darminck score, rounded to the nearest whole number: 1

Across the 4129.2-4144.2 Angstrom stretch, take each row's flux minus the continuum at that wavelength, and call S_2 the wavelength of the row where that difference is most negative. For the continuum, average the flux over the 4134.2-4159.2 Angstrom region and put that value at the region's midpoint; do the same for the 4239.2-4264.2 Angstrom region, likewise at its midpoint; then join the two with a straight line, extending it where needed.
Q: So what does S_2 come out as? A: 4138.0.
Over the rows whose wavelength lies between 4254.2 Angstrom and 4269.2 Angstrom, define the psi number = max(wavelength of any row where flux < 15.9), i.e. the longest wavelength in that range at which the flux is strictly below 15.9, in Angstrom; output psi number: 4268.0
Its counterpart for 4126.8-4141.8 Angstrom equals 4138.0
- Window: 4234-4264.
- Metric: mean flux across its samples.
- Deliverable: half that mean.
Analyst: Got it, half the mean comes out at 8.3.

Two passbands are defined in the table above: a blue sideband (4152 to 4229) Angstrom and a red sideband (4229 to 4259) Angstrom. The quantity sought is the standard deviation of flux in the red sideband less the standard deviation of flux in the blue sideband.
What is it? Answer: -0.5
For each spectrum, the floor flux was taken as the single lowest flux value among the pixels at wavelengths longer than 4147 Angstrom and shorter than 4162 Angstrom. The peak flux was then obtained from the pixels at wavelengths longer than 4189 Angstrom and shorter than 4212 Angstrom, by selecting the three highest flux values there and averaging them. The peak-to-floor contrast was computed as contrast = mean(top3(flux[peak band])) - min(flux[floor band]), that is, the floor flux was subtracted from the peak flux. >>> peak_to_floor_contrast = 9.91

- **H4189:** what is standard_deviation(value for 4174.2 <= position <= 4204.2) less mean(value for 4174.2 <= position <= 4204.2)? -14.0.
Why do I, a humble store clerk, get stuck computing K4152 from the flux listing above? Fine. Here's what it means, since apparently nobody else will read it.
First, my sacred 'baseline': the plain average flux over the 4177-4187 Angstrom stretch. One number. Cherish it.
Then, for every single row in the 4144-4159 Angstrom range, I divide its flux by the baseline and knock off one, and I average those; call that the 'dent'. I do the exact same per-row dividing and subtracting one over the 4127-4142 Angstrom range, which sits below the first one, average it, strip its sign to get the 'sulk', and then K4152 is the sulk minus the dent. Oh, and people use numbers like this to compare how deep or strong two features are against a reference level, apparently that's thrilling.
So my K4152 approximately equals 0.17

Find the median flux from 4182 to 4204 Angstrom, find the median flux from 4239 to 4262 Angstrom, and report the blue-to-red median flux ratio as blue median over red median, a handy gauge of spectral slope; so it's 0.92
